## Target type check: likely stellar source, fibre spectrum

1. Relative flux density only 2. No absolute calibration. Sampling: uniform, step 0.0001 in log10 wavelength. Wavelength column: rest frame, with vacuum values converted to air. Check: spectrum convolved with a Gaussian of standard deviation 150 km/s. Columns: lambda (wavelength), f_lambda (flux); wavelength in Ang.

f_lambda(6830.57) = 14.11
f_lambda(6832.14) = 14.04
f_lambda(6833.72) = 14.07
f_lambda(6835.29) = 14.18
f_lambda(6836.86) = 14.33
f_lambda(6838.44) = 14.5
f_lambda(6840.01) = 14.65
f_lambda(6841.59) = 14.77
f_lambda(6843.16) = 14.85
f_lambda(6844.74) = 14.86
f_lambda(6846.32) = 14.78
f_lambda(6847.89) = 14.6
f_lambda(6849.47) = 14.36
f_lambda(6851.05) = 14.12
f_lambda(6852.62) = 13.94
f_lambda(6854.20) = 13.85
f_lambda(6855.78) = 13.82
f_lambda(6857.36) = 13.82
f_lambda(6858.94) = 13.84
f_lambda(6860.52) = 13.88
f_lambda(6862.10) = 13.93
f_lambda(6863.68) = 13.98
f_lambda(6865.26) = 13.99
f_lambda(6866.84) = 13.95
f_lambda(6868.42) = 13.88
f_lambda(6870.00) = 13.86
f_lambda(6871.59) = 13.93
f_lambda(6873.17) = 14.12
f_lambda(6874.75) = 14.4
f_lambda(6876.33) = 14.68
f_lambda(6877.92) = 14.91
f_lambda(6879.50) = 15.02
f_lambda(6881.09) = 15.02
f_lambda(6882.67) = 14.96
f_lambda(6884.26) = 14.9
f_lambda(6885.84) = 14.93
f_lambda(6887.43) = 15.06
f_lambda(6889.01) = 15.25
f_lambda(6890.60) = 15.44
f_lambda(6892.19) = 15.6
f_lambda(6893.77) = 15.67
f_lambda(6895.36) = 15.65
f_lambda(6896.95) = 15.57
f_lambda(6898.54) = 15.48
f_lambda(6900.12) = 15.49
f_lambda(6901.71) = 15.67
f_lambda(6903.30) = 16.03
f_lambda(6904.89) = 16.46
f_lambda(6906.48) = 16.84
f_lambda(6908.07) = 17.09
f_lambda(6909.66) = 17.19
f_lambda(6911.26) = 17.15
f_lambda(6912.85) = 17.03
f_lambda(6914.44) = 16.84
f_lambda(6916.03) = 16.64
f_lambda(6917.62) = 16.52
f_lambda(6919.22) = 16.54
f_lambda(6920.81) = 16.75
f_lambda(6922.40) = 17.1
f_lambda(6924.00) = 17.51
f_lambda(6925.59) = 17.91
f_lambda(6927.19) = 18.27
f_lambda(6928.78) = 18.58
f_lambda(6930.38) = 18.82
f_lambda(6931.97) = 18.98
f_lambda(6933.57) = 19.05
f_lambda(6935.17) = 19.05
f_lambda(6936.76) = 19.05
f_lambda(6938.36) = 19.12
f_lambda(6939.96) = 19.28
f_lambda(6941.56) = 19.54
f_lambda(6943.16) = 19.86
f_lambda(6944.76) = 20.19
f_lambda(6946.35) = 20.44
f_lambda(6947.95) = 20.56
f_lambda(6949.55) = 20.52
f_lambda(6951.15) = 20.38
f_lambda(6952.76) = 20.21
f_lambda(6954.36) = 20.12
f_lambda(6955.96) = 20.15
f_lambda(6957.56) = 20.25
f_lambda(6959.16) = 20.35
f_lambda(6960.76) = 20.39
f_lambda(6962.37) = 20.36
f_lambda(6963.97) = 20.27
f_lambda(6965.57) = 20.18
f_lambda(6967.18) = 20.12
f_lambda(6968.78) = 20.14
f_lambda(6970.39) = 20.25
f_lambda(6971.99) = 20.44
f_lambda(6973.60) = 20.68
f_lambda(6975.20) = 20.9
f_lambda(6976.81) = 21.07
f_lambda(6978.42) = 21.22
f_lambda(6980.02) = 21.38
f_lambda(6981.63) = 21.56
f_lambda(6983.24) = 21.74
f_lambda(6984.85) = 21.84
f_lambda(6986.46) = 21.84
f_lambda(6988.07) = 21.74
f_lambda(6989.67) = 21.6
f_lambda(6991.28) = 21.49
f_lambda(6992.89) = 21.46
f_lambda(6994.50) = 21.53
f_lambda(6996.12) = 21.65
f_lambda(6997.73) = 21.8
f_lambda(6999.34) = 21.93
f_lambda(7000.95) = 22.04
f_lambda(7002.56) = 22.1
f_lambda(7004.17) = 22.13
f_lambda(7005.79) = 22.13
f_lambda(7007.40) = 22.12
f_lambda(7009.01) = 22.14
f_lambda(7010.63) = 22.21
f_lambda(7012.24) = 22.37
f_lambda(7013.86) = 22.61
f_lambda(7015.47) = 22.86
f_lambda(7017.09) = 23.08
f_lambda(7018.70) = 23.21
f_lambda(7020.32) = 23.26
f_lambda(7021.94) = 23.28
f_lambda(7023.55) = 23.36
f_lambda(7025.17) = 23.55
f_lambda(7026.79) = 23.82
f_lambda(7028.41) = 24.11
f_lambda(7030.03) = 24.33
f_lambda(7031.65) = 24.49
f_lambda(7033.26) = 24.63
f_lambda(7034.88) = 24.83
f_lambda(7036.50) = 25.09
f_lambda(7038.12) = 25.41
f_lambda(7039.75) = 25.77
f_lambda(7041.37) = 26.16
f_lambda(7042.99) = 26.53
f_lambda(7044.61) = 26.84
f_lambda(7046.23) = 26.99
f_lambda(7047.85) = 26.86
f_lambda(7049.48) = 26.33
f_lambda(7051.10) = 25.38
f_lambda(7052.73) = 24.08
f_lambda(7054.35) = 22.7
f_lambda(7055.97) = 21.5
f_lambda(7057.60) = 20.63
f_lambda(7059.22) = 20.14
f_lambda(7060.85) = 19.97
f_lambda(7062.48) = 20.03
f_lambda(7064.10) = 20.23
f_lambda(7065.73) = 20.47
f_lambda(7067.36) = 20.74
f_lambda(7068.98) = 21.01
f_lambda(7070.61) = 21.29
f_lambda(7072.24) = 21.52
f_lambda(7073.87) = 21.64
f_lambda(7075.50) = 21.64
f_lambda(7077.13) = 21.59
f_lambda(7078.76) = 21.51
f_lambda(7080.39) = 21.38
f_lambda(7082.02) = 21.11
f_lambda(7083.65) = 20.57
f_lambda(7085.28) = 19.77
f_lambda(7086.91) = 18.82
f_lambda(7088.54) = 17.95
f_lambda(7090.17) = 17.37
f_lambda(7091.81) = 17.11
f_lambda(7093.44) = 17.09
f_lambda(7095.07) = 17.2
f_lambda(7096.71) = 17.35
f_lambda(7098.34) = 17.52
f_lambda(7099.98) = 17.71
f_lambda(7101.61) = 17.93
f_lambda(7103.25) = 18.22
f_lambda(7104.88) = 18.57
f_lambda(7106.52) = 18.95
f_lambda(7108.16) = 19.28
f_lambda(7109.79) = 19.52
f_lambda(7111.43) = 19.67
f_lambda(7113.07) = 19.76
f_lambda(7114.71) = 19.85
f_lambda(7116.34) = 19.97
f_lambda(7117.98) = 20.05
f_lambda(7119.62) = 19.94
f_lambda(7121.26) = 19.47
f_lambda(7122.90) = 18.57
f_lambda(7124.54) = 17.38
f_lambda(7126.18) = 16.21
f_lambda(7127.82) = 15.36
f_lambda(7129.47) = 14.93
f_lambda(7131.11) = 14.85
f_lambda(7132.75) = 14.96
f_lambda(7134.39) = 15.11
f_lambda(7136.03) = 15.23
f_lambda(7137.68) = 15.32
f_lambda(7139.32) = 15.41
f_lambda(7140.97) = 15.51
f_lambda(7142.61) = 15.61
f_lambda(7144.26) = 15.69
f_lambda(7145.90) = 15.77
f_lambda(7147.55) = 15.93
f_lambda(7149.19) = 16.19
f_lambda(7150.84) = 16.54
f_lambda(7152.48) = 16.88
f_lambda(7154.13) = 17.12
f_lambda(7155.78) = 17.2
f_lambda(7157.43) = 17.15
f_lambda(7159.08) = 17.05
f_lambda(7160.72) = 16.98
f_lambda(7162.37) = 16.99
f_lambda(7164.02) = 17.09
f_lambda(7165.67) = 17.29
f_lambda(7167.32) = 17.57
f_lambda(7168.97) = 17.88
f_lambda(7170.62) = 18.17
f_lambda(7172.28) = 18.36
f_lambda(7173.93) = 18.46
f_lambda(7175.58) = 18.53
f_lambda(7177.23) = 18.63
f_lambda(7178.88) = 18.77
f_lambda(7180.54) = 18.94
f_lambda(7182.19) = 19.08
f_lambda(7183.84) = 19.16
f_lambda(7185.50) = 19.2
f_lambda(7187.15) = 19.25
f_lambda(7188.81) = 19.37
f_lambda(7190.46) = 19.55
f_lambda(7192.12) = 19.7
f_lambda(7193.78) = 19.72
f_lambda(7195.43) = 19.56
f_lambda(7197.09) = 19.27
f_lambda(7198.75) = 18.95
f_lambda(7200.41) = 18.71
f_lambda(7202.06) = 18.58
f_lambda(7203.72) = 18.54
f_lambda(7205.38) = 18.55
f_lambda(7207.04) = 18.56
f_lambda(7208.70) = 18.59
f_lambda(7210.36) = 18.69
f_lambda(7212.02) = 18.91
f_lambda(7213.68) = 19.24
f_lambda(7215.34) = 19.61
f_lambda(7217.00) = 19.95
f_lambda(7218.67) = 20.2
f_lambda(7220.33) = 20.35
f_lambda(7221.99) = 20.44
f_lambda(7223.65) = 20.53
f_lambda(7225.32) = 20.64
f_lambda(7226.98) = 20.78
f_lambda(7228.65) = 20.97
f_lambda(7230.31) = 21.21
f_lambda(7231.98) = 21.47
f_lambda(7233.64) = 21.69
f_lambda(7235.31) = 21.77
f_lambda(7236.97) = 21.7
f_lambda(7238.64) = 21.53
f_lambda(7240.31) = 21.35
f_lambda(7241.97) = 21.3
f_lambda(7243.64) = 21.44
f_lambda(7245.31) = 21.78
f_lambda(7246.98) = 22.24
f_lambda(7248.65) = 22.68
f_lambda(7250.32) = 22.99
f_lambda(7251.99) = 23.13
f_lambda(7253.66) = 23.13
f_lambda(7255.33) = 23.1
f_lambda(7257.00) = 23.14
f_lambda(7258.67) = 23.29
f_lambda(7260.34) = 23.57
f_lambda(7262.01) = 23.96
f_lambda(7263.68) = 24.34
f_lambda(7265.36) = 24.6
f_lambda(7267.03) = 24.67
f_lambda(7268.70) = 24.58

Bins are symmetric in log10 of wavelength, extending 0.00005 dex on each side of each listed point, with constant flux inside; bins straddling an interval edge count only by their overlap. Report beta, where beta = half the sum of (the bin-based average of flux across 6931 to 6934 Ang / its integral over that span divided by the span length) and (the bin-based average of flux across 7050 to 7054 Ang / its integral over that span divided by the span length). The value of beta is 22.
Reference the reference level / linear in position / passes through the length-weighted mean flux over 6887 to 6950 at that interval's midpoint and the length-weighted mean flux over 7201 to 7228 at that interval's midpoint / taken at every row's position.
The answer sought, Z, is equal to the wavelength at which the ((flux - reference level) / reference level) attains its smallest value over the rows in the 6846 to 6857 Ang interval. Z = 6855.78 Ang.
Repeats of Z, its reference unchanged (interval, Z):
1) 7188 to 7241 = 7207.04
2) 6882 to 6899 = 6884.26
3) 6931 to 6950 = 6931.97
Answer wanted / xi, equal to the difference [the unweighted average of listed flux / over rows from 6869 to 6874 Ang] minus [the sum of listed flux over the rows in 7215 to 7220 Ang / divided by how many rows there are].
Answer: -6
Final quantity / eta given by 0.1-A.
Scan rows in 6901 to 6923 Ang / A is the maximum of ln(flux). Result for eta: -2.74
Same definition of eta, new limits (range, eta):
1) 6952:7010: -3.00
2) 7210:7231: -2.95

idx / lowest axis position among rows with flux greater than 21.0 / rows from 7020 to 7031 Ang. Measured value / 7020.32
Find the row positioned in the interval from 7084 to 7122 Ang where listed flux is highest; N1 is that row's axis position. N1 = 7117.98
